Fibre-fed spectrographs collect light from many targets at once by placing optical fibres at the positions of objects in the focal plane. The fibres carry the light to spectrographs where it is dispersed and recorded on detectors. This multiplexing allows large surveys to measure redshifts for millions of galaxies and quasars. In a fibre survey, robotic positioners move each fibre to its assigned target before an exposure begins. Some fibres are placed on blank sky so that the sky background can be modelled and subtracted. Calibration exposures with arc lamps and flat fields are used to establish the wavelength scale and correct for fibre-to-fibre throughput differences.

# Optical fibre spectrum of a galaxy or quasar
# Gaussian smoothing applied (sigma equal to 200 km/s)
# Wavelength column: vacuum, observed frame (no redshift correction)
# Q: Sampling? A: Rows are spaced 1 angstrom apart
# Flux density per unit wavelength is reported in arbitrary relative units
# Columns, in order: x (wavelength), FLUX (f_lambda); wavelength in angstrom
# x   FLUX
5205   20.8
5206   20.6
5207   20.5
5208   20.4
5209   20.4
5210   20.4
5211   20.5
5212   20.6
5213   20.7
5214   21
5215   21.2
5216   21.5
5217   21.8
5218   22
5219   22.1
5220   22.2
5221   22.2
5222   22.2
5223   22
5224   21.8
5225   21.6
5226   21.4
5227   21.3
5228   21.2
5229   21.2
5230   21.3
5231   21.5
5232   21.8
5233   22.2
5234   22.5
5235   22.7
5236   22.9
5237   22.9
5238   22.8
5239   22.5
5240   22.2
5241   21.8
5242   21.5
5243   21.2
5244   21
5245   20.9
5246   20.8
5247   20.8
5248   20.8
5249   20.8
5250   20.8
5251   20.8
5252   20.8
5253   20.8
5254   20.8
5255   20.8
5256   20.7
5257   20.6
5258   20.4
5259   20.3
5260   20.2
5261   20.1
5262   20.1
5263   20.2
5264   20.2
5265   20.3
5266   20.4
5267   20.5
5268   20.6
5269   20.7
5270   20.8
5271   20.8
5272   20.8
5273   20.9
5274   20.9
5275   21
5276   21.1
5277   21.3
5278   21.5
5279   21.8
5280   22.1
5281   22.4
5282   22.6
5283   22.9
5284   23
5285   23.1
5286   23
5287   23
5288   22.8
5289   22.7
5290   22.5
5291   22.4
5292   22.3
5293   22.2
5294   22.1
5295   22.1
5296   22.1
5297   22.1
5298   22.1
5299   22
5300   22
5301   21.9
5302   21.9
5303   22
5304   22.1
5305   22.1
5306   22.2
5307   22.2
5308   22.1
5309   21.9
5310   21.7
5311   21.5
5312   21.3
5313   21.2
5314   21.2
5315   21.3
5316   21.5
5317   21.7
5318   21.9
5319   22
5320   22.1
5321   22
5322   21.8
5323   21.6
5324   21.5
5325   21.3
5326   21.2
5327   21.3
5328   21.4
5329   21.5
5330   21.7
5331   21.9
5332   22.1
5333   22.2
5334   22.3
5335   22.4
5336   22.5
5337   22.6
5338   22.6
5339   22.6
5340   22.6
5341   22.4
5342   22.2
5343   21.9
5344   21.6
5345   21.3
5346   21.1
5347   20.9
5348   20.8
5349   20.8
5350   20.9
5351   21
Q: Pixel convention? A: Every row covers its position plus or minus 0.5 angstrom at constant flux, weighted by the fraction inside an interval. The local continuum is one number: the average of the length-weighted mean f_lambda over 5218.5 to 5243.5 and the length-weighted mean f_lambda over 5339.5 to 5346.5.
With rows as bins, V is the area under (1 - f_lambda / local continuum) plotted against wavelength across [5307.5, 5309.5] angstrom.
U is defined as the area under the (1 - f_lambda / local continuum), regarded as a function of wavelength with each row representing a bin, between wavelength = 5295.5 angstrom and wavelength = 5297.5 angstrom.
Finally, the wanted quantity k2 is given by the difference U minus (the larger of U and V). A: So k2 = -0.009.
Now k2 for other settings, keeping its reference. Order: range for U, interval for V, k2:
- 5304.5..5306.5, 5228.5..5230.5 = -0.082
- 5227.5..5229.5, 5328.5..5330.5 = 0.000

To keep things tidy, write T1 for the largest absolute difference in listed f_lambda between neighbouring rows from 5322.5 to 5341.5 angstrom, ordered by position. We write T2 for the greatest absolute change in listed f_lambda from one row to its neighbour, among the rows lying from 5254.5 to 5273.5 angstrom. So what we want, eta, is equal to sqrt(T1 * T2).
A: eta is 0.200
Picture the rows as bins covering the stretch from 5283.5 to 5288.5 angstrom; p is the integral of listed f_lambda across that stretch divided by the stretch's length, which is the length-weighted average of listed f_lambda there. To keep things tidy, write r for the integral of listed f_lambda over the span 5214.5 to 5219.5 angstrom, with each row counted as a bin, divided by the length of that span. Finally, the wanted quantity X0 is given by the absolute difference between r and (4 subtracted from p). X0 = 2.7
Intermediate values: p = 23.0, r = 21.7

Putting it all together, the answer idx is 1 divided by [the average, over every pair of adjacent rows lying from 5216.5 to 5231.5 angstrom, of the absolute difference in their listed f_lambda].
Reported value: 8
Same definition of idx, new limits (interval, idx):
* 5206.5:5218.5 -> 6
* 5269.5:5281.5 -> 7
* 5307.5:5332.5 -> 7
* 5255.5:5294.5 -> 8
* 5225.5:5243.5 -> 5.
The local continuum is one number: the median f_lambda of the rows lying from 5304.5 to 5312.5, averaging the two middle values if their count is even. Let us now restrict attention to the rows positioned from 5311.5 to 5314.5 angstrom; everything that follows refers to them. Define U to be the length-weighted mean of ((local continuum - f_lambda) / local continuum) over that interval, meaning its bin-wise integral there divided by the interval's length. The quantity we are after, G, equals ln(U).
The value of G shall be -3.4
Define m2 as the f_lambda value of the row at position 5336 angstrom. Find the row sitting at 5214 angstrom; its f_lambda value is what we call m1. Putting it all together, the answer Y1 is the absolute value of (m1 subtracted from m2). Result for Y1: 1.5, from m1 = 21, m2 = 22.5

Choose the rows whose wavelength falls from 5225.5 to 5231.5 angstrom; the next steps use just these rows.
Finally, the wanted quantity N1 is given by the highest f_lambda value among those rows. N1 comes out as 21.5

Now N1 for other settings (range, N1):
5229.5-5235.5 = 22.7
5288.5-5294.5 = 22.7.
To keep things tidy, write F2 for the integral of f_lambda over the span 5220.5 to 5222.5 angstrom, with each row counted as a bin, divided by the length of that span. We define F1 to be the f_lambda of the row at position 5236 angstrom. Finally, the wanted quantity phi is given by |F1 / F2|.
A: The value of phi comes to 1.03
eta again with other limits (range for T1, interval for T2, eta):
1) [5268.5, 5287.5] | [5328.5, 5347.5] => 0.300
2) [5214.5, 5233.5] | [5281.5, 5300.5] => 0.346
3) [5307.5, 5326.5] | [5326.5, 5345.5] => 0.245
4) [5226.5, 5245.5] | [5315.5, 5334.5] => 0.283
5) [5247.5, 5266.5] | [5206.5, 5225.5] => 0.245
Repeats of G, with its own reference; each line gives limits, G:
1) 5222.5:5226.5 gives -4.3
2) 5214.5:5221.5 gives -5.0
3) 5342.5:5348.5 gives -3.4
